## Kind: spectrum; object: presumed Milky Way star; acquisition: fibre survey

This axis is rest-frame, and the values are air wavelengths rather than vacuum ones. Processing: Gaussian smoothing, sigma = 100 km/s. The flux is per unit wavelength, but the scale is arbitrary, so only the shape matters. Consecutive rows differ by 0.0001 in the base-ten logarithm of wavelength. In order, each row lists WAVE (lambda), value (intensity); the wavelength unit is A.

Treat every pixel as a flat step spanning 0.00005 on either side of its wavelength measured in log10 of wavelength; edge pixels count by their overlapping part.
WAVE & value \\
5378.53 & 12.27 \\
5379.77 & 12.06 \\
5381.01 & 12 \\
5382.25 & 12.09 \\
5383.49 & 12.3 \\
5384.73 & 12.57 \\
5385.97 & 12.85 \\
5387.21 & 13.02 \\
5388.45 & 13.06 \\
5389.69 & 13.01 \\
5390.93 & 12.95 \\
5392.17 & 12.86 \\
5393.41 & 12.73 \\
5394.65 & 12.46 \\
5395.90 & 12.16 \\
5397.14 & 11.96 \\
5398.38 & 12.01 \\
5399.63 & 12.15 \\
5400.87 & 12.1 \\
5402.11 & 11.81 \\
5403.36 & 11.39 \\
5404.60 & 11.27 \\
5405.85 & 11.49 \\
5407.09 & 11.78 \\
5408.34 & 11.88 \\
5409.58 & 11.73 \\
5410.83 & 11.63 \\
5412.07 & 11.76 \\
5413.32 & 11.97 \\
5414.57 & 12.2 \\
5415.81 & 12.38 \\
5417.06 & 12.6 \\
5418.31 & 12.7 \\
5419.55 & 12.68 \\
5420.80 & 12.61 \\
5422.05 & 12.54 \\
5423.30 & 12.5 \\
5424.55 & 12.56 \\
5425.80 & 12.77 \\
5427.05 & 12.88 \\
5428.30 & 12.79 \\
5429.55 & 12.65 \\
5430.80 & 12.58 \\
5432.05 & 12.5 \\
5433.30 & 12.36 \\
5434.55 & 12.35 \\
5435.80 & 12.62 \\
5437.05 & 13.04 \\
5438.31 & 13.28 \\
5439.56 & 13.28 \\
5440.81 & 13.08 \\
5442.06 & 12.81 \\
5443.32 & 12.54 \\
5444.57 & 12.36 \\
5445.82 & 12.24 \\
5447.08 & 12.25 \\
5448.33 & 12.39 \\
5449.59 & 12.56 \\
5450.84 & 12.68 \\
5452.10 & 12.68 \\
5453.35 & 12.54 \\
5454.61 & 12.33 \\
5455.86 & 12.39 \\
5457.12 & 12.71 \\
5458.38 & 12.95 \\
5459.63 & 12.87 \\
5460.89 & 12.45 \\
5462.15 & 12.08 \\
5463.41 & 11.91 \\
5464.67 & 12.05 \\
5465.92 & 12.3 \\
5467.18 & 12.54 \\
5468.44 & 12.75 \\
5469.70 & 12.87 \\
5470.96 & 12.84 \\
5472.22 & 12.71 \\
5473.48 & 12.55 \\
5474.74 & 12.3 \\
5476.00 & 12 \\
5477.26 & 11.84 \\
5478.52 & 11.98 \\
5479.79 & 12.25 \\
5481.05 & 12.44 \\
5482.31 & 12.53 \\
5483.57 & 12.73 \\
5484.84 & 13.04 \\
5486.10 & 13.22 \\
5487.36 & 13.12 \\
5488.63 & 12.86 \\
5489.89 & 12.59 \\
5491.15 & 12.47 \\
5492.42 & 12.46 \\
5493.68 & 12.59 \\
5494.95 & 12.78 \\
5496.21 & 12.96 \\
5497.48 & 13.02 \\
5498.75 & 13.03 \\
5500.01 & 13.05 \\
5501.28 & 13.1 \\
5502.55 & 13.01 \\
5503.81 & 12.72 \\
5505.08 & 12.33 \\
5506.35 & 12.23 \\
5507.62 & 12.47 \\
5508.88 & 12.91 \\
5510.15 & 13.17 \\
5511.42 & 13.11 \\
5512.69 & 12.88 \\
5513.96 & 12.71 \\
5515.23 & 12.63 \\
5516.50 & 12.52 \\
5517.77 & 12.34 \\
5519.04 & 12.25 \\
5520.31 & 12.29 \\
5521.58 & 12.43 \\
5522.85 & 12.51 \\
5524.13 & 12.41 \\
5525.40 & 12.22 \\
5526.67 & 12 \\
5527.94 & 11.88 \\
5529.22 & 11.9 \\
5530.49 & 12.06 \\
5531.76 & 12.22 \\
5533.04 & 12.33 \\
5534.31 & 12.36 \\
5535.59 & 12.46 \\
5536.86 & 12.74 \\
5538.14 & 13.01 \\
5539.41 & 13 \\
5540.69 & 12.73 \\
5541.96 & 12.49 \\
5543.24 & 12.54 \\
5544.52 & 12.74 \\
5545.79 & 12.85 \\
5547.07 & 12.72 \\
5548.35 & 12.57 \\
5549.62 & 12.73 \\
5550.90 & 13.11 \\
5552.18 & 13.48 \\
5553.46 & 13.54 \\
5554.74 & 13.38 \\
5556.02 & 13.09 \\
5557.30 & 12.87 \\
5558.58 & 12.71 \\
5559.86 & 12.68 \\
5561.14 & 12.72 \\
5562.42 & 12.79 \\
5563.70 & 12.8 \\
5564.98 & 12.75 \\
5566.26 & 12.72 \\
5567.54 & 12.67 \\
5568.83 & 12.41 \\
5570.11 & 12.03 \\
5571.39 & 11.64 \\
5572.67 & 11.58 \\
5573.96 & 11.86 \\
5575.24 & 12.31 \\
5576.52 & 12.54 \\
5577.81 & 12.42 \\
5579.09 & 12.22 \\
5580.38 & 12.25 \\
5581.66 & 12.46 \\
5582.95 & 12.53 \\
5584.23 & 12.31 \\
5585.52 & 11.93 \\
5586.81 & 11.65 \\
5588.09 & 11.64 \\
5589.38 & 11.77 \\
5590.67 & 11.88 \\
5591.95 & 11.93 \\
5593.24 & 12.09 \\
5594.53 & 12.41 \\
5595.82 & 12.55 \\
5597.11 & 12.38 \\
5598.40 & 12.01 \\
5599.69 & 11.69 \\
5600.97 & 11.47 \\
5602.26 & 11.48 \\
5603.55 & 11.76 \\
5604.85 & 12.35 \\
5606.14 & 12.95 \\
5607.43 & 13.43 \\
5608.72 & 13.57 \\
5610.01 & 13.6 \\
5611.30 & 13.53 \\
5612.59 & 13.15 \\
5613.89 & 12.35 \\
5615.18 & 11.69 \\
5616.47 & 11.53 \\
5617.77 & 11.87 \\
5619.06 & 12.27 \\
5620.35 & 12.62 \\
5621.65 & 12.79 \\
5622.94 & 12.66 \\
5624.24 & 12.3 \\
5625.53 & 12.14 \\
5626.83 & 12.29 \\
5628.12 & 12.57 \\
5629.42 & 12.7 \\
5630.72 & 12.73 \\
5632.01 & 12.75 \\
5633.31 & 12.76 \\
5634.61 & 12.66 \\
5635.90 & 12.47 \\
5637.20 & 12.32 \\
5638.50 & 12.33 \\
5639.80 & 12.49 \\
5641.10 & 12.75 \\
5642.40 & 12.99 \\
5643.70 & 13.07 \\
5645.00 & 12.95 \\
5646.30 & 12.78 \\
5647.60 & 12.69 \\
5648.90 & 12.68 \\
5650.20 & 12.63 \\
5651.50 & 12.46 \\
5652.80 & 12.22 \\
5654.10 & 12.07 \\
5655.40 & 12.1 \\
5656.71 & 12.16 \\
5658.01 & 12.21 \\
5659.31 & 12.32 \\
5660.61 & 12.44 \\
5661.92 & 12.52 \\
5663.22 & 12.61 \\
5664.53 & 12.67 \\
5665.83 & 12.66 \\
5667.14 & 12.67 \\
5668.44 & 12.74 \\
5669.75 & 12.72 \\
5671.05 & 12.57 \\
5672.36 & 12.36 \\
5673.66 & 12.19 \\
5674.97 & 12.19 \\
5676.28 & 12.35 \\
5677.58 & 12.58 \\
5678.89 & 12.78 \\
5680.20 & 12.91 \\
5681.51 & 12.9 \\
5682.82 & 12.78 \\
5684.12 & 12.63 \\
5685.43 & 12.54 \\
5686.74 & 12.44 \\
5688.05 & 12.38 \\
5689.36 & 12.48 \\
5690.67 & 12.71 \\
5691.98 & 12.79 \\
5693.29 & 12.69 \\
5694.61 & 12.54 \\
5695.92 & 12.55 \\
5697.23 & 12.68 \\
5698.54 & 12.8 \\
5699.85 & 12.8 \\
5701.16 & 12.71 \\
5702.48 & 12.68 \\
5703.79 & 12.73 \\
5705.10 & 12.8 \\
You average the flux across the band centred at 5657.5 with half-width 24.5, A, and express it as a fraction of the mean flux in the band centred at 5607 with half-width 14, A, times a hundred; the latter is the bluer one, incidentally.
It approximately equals 101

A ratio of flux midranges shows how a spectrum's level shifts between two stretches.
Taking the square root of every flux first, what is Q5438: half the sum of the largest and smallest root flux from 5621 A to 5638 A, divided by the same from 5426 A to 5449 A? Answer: 0.988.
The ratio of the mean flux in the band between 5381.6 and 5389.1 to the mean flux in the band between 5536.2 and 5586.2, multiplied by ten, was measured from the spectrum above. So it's 10.0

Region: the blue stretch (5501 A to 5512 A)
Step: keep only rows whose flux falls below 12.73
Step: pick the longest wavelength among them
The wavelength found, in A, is 5507.62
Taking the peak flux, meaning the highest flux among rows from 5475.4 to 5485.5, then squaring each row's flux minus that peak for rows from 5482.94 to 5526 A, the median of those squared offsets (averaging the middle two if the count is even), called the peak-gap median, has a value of 0.11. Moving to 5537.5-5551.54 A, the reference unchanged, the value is 0.10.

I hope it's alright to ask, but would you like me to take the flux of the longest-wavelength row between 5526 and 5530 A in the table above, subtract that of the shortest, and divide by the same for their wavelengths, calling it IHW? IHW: -0.039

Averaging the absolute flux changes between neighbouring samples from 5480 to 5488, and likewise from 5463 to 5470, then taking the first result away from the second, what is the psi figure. 0.02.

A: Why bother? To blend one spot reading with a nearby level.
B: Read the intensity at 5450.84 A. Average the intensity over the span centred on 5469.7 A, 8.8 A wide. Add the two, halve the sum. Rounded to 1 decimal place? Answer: 12.7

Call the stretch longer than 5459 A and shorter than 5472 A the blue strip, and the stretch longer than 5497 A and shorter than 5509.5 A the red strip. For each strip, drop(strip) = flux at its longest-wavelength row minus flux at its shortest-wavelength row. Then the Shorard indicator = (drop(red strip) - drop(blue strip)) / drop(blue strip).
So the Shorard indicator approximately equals 2.7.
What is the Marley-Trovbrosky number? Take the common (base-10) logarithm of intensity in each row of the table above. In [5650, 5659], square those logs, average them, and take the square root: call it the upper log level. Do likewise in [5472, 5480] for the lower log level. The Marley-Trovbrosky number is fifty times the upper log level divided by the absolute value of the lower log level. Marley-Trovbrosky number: 50.1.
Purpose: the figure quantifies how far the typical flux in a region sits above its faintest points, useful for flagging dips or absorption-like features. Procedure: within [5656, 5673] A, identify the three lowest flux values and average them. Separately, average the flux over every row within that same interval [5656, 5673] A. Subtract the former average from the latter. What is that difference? 0.28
